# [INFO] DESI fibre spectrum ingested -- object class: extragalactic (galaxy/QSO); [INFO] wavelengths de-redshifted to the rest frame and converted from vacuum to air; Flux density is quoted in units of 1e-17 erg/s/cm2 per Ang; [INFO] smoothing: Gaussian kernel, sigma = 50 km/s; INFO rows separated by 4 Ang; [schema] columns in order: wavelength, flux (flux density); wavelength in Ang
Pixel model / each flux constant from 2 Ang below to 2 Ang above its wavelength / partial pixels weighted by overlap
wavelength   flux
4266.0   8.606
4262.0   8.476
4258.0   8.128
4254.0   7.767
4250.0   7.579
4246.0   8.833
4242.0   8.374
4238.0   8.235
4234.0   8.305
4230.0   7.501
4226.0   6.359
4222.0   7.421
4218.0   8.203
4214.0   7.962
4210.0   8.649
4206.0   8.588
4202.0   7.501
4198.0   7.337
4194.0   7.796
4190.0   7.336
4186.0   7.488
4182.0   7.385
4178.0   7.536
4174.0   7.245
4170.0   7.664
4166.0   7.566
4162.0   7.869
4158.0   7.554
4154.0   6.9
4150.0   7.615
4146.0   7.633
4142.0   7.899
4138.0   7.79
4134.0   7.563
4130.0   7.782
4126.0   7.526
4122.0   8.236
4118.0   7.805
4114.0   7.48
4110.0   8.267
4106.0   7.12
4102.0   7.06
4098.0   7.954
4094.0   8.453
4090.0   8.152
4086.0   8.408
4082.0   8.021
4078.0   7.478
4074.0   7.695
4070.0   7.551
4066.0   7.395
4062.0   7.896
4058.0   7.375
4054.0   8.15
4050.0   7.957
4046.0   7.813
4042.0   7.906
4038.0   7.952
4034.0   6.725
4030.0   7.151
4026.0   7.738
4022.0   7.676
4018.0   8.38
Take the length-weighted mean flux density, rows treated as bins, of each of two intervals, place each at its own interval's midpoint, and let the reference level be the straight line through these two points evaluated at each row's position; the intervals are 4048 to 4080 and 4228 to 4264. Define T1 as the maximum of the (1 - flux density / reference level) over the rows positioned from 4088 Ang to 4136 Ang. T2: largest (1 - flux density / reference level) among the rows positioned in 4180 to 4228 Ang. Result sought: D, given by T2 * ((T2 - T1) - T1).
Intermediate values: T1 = 0.093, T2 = 0.21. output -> 0.006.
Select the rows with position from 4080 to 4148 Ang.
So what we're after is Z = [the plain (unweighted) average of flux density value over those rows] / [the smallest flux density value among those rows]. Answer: 1.11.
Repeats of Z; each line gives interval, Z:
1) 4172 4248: 1.23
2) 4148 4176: 1.09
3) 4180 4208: 1.04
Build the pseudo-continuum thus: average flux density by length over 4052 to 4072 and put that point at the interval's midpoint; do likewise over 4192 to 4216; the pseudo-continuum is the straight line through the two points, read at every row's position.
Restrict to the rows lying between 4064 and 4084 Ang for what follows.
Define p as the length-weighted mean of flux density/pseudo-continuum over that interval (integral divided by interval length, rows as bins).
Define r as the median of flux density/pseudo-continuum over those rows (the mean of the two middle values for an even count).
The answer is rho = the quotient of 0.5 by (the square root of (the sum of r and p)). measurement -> 0.356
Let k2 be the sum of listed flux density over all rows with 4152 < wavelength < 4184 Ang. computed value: 60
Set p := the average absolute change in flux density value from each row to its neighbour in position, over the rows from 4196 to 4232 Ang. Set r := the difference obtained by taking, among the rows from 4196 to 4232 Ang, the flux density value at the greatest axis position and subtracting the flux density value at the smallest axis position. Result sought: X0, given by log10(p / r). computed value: 0.60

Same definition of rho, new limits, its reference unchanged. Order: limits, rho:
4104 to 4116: 0.359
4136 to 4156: 0.359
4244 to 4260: 0.355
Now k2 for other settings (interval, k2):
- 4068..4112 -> 86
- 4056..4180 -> 238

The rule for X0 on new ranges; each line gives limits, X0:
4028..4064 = -0.24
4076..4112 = -0.19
